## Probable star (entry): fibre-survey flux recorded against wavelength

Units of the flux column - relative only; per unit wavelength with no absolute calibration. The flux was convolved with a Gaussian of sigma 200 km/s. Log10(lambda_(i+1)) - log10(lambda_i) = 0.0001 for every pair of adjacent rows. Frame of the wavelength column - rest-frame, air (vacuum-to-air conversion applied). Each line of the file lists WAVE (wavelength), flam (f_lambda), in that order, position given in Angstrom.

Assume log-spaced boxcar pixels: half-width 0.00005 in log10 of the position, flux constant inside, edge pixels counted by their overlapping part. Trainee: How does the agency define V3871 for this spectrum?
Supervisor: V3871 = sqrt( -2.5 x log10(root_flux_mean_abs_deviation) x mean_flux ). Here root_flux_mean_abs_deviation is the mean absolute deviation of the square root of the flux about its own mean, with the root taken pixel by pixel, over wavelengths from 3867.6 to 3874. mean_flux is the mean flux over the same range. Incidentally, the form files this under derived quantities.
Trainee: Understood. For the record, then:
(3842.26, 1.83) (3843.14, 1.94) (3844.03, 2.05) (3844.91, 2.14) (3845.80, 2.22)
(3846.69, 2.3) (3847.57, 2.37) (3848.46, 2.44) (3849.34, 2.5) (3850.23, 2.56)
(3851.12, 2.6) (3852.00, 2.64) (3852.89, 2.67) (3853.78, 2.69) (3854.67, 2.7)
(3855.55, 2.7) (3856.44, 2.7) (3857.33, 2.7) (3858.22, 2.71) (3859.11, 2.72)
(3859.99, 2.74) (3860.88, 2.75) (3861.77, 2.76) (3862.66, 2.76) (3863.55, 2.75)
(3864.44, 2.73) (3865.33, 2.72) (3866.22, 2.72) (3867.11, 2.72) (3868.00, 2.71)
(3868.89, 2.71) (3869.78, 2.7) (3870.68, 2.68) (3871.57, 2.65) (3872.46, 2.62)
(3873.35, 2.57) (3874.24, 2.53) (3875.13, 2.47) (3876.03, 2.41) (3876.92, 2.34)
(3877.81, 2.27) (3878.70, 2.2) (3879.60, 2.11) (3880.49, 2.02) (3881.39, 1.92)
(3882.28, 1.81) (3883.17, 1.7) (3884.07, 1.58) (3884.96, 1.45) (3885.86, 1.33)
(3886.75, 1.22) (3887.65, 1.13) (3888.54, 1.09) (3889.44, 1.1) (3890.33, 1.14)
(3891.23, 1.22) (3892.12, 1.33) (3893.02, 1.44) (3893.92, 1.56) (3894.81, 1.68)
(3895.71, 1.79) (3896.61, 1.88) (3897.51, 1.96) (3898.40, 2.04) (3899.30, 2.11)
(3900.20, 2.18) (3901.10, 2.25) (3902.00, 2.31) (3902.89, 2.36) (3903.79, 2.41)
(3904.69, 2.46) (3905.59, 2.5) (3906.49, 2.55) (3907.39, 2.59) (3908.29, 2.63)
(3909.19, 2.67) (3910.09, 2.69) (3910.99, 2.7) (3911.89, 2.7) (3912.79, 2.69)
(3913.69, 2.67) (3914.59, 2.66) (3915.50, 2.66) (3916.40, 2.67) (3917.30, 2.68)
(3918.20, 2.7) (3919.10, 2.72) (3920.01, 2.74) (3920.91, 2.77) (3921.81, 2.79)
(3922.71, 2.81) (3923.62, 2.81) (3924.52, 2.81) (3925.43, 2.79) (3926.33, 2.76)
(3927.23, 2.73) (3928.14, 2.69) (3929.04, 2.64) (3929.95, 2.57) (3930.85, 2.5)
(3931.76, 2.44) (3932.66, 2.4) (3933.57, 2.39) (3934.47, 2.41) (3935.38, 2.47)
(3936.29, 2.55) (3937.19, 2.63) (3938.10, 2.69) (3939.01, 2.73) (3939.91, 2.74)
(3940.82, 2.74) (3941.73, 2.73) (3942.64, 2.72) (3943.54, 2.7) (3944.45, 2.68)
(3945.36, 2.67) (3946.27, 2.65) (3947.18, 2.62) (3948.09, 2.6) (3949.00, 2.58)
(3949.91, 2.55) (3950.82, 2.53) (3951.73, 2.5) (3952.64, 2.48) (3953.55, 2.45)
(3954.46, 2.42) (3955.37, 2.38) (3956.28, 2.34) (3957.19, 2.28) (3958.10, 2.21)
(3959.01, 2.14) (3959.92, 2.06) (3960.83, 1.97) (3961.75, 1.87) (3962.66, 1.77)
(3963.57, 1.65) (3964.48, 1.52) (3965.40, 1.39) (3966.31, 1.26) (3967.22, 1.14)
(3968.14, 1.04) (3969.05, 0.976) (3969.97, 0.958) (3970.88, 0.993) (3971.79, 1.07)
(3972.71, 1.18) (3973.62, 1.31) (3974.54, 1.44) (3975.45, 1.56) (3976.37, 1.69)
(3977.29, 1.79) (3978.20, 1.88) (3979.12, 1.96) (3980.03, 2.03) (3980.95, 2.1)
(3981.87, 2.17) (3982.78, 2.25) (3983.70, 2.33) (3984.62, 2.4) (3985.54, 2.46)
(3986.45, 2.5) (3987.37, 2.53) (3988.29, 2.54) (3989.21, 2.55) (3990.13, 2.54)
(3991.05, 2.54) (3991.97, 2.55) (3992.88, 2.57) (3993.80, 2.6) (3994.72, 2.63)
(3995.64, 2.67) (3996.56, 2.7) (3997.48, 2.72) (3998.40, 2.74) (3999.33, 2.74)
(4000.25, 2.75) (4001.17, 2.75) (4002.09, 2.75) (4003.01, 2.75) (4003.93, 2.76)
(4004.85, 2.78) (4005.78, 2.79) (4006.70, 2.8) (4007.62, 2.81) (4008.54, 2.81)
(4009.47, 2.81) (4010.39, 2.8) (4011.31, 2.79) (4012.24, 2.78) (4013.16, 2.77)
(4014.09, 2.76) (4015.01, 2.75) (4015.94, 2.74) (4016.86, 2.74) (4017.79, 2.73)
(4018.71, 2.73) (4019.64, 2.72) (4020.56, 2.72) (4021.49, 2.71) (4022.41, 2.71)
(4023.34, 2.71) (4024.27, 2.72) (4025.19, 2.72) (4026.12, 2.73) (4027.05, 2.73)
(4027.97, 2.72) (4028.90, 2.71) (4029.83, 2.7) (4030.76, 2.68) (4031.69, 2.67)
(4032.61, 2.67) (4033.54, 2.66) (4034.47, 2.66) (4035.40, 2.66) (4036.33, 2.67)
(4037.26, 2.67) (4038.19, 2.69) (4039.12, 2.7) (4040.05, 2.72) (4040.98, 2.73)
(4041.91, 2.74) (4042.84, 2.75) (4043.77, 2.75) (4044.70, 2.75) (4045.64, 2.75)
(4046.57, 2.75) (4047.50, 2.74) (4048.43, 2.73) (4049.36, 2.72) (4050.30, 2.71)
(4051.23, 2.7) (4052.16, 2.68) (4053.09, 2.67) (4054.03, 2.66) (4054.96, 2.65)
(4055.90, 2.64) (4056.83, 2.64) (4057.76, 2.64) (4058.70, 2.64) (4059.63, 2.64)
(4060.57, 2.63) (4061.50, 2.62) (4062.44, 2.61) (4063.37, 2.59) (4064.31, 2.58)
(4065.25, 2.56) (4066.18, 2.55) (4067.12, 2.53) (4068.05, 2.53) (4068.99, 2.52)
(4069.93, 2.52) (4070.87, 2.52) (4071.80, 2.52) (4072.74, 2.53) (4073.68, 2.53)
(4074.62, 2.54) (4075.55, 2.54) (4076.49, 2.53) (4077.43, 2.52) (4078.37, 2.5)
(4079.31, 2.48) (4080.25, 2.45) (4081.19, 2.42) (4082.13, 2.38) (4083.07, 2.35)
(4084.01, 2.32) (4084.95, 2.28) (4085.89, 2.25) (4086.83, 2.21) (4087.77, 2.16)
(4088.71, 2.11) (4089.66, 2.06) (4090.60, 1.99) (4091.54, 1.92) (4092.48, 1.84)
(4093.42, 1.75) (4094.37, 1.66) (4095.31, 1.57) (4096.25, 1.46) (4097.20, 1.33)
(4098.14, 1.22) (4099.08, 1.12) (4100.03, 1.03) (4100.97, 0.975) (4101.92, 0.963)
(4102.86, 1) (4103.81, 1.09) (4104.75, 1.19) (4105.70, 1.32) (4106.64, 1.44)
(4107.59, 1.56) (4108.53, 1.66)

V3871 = 3.54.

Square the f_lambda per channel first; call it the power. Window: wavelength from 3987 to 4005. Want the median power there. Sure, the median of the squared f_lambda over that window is 7.2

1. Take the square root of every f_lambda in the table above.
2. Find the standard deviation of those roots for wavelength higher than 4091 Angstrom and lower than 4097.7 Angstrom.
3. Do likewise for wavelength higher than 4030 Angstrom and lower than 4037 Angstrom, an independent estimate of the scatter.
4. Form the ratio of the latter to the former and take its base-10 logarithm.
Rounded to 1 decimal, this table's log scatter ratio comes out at -1.6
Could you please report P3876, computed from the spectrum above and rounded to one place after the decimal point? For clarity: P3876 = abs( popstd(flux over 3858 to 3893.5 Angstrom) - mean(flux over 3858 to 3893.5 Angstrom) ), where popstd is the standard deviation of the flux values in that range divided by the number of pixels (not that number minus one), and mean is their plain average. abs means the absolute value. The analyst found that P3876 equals 1.5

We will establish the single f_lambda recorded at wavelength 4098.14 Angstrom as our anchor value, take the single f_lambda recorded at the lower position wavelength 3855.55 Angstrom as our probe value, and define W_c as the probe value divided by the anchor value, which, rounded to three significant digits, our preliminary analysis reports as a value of 2.21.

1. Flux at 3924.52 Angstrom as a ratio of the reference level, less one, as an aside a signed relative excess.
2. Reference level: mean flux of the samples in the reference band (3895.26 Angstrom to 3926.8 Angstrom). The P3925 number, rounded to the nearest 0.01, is 0.11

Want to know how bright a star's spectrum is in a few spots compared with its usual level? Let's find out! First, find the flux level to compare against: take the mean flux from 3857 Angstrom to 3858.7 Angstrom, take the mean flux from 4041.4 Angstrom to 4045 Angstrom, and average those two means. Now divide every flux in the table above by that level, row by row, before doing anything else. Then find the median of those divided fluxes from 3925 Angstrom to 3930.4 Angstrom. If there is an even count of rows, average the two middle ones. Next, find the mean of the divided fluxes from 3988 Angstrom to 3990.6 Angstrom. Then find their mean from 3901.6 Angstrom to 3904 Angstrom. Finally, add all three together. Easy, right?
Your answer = 2.79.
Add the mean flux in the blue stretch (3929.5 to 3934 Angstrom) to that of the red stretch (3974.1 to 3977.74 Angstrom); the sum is 4.1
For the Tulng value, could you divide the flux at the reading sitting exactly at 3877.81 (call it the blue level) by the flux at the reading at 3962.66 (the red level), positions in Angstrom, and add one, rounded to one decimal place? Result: 2.3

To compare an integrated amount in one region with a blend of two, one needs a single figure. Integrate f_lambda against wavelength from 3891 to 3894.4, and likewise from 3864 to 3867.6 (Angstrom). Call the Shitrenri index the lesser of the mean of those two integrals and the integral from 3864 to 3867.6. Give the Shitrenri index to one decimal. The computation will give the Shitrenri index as 7.3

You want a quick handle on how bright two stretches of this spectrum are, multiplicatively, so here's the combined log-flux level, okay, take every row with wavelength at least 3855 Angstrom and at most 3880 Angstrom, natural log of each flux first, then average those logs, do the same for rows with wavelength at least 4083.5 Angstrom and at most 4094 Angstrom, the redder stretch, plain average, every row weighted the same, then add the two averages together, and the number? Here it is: 1.7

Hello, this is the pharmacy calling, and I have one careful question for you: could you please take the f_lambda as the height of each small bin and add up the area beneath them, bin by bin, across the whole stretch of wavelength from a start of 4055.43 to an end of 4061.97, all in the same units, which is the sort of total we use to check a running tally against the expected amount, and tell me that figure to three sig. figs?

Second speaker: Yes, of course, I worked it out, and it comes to 17.2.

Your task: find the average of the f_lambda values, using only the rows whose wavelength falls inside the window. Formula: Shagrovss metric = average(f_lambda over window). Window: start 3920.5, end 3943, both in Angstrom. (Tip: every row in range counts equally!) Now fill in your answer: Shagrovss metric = 2.65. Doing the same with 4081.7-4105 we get 1.69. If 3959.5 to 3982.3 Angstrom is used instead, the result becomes 1.55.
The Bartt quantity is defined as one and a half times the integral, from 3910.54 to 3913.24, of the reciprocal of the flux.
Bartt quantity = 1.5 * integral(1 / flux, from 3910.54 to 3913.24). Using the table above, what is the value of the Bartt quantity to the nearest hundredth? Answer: 1.50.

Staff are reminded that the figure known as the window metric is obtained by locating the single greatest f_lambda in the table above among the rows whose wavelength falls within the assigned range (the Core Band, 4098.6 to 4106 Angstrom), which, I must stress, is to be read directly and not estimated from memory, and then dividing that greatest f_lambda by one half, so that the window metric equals 2.6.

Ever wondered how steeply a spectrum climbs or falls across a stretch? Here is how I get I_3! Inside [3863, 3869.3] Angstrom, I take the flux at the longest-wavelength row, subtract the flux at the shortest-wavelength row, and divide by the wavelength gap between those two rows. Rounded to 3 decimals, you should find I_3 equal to -0.007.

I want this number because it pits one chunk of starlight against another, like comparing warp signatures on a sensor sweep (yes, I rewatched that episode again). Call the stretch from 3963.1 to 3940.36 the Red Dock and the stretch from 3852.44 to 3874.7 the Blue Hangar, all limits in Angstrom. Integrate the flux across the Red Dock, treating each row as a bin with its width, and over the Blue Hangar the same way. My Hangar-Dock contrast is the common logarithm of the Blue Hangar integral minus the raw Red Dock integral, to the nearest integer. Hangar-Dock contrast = -53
